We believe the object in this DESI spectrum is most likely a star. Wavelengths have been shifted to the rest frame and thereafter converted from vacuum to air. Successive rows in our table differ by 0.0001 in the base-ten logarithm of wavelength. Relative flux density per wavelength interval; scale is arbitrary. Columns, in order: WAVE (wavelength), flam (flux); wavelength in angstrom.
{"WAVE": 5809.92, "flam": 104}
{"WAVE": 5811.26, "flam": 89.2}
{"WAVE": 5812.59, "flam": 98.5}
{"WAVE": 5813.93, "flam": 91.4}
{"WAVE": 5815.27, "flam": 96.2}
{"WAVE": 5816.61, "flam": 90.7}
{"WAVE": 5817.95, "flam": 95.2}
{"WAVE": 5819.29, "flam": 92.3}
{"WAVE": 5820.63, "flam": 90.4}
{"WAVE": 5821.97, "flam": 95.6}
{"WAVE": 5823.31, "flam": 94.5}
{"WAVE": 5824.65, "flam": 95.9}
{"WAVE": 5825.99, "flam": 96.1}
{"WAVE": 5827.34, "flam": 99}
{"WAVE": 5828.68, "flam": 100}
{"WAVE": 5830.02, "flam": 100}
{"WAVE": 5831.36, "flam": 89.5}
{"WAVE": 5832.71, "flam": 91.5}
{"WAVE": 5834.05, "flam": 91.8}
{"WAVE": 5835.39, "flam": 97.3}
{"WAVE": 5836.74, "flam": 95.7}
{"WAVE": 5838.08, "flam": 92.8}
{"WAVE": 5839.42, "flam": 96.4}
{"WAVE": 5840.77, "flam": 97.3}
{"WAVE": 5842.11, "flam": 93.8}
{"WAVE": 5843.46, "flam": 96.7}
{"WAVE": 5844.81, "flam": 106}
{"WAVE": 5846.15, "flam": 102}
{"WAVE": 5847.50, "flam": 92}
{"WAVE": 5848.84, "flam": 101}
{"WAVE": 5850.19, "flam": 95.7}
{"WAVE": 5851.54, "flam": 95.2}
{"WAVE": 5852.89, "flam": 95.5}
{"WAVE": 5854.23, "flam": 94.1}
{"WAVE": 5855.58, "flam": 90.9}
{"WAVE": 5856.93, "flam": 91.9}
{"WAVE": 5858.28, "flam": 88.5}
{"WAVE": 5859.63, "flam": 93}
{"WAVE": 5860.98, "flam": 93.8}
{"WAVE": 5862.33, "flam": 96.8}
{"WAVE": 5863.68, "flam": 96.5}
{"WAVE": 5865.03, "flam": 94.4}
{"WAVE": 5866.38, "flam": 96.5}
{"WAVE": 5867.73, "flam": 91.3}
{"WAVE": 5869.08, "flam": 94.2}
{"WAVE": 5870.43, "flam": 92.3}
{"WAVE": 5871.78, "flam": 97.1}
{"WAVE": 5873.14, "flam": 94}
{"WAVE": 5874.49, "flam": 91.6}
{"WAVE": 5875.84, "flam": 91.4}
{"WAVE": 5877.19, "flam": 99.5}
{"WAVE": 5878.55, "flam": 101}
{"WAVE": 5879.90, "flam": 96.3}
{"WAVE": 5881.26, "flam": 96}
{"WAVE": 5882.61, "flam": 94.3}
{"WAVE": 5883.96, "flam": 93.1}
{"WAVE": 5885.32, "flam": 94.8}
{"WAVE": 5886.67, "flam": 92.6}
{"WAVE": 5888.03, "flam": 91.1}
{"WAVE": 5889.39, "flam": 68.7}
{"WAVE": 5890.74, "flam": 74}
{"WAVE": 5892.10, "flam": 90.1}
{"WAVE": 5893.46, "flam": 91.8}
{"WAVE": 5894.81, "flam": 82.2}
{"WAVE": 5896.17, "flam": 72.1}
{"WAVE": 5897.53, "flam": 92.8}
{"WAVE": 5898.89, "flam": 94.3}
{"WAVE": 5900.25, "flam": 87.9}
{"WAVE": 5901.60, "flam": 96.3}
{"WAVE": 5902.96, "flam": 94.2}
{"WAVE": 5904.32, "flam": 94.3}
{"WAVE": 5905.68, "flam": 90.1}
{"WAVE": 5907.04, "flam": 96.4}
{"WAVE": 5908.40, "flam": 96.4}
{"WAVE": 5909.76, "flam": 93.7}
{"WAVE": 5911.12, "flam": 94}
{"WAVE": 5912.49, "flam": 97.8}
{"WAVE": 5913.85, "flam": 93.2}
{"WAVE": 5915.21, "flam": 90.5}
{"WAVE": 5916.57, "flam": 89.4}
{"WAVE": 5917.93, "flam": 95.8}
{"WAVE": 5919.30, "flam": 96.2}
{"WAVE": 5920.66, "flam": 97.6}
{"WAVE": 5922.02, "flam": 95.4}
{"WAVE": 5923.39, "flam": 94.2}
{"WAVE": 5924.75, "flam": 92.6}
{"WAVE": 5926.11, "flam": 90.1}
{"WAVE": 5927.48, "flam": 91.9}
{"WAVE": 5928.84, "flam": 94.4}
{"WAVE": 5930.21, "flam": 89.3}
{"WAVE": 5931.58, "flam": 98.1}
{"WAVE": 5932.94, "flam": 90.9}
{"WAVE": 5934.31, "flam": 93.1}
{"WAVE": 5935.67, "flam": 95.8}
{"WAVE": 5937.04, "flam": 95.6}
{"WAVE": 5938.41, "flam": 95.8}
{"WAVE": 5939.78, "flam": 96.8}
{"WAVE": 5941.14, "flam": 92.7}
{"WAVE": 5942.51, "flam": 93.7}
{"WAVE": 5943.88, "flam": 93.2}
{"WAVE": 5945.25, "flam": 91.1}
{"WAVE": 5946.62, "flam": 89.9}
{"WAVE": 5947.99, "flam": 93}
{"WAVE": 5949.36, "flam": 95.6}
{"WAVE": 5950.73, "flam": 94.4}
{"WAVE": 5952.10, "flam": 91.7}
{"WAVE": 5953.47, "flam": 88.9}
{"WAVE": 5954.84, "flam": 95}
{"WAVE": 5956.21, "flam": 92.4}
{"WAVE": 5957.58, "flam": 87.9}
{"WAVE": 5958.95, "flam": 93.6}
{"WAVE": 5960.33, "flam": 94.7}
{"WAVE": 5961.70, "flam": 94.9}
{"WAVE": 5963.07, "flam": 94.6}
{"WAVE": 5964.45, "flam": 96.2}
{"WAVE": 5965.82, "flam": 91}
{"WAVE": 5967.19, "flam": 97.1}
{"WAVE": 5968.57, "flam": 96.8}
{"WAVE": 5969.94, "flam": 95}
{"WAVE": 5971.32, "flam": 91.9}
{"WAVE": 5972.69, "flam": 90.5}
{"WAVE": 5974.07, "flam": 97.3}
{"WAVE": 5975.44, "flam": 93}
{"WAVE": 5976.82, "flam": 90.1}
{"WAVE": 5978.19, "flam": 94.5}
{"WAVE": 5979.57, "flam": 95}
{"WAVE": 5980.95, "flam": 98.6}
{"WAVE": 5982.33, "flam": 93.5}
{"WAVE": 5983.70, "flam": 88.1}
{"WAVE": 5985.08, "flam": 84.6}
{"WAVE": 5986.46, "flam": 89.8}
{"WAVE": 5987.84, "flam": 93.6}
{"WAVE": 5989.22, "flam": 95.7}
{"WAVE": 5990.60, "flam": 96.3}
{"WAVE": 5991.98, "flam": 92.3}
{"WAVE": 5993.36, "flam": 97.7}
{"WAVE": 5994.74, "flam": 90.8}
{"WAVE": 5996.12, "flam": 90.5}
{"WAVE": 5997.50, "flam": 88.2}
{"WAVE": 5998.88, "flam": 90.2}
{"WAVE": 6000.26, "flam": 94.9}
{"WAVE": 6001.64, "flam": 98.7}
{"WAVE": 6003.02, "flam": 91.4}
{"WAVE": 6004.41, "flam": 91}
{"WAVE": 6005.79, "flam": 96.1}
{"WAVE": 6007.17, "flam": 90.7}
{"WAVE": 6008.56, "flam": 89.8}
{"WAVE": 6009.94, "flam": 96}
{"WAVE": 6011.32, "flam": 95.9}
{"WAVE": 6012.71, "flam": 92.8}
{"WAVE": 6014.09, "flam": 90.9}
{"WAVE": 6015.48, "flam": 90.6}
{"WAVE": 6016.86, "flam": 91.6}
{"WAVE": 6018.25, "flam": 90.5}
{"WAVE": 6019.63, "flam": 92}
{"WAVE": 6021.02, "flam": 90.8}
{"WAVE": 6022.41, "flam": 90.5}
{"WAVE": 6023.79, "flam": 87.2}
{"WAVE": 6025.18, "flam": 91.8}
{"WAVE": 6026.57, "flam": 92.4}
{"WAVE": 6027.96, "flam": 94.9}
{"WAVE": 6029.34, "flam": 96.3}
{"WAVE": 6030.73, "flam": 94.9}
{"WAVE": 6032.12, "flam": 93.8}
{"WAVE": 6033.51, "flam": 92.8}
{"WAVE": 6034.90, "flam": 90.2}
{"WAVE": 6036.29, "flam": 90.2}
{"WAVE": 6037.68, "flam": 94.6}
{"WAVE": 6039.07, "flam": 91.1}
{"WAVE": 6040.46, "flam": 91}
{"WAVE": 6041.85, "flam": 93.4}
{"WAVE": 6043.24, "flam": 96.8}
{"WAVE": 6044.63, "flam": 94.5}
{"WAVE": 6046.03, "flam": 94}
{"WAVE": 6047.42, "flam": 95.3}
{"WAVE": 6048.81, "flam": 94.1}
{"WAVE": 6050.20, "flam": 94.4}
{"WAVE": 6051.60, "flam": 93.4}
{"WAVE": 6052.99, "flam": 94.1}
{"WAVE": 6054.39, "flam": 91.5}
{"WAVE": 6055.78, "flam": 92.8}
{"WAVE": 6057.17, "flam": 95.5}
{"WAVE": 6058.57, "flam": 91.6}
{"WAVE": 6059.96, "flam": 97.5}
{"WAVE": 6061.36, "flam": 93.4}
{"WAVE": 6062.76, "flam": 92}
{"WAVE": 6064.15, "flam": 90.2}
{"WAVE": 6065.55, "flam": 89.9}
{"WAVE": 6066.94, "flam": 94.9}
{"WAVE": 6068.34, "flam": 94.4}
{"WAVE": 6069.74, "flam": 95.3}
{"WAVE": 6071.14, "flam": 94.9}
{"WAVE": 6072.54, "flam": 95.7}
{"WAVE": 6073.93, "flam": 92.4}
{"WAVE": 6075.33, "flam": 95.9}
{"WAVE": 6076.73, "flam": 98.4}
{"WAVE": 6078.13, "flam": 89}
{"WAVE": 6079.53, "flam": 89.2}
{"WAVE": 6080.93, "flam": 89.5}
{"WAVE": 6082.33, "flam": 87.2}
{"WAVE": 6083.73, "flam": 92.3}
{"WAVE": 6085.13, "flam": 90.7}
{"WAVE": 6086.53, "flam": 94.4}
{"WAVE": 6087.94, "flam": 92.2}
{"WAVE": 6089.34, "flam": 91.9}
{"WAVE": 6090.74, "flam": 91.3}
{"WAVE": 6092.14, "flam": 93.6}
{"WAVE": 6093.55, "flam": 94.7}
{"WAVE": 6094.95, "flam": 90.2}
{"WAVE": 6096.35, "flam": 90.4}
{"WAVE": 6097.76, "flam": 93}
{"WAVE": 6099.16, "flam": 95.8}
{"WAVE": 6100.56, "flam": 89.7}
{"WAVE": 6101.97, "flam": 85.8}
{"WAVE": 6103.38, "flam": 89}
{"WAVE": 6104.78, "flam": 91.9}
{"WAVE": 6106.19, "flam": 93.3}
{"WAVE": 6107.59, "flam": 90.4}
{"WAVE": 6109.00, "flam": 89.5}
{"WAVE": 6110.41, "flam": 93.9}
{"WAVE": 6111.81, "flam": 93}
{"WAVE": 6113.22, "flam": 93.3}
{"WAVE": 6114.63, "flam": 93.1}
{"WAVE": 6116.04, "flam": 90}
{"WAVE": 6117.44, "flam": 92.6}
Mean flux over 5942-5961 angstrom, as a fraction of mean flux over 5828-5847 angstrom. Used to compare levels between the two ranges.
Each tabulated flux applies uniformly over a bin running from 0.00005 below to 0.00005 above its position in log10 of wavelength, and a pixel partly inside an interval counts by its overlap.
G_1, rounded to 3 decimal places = 0.959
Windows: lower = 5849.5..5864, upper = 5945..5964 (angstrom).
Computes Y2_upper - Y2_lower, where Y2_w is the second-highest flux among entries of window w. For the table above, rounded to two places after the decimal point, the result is -1.50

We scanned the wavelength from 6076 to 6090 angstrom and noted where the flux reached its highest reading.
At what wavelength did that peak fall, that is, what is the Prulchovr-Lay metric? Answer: 6076.73 angstrom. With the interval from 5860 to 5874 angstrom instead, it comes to 5871.78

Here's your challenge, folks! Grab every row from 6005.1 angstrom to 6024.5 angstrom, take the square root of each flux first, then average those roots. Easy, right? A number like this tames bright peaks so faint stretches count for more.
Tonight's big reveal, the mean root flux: 9.58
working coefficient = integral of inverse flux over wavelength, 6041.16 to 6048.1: 0.073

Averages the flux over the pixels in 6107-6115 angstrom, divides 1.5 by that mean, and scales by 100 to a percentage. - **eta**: 1.63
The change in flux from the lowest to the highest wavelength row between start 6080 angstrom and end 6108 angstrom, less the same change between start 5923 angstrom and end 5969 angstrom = -2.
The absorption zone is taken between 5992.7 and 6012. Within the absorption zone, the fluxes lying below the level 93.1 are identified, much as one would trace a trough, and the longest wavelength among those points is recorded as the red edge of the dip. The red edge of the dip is 6008.56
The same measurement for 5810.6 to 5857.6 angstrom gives 5856.93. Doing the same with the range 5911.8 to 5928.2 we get 5927.48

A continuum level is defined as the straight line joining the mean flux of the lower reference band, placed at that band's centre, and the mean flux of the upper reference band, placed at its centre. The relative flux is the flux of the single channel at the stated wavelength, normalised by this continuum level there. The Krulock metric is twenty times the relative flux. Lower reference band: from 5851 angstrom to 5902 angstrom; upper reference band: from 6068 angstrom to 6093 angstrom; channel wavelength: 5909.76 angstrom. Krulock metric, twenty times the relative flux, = 20.4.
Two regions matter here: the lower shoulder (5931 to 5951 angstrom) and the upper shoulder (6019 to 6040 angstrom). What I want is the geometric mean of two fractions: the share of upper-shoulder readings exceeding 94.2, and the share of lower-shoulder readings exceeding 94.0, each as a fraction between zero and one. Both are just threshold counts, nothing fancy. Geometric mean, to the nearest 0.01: 0.35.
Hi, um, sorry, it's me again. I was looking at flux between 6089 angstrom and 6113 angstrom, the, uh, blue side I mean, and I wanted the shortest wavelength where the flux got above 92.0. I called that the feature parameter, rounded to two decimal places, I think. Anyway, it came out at 6092.14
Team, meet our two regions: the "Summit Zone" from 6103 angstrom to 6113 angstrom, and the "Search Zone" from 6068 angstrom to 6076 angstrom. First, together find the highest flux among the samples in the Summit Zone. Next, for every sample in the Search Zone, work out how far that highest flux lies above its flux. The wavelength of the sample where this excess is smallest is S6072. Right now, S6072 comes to 6075.33 angstrom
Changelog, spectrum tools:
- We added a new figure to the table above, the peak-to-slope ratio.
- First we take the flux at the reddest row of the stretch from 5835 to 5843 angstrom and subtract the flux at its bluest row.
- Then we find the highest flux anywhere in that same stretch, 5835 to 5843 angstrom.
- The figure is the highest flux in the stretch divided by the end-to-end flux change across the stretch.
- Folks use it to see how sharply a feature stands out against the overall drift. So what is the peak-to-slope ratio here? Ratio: -28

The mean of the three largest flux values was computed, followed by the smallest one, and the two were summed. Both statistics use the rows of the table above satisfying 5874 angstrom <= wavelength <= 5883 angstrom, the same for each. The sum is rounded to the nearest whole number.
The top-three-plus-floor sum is 190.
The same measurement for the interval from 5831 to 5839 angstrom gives 185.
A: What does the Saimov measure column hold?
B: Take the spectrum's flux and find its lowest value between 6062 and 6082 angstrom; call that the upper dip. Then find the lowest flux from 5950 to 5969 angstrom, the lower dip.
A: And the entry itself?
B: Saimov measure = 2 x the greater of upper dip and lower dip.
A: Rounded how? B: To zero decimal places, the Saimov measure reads 178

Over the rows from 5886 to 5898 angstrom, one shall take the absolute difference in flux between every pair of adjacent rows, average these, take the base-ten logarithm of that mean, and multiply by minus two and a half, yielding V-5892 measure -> -2.60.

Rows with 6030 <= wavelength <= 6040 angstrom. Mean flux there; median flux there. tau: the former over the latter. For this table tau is 1.00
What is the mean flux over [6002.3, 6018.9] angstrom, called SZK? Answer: 92.3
